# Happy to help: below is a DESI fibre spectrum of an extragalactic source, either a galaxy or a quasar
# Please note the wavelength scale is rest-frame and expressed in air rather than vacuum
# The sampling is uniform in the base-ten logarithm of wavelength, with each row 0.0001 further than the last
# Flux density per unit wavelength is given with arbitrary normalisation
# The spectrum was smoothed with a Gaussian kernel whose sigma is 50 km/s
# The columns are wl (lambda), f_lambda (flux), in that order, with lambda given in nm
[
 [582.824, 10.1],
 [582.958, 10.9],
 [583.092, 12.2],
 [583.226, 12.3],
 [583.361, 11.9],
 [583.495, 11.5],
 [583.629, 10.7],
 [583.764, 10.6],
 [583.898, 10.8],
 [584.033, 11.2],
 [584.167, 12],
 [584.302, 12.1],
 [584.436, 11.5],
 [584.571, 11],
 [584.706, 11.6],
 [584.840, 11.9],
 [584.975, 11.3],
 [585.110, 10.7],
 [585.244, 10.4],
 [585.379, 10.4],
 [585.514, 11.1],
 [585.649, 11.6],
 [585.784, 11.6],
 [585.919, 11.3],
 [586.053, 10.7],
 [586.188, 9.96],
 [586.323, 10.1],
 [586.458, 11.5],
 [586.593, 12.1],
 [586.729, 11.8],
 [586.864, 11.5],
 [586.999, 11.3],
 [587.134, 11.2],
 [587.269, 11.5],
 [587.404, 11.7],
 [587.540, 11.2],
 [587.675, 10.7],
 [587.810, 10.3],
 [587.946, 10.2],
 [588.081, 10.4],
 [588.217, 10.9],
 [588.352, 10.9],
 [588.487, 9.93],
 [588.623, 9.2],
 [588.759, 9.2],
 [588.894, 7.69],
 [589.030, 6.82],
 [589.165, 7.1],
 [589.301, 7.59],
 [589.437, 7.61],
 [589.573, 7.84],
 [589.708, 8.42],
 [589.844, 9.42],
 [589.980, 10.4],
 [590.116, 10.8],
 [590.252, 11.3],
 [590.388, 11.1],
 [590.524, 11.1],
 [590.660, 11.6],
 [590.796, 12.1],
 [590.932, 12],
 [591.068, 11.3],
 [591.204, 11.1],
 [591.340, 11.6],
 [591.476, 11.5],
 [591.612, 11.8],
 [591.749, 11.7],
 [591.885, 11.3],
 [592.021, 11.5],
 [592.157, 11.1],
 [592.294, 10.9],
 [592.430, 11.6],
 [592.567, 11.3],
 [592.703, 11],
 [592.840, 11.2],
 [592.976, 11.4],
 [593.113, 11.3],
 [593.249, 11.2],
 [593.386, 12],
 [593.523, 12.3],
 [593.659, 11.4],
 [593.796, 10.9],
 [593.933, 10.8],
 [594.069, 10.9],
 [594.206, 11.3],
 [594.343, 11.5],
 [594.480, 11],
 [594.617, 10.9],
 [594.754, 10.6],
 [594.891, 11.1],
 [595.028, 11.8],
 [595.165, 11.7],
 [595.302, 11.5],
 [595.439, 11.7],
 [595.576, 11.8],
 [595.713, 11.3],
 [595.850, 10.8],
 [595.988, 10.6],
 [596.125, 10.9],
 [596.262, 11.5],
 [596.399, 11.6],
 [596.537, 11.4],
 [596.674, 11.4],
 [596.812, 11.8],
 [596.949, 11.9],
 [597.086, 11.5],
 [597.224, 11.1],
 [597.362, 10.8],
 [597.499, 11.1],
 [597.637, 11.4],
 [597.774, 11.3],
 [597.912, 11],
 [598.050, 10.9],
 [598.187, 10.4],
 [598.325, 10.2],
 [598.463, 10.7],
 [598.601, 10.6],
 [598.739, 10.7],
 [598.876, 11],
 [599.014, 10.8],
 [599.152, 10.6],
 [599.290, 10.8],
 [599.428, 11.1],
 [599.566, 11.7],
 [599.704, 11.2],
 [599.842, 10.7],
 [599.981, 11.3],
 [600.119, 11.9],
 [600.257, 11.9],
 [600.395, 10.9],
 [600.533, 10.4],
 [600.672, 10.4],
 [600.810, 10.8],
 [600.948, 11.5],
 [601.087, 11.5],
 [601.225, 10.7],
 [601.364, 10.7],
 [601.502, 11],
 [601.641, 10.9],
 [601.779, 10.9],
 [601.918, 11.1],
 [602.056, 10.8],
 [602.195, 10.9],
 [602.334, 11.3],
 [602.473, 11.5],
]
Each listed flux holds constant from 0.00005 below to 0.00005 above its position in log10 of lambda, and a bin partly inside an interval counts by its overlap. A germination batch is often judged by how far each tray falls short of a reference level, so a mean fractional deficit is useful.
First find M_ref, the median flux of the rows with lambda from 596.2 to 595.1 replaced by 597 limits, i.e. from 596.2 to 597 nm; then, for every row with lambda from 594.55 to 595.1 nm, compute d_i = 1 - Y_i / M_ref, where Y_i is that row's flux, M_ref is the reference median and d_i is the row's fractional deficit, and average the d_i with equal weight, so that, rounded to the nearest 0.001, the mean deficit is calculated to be 0.039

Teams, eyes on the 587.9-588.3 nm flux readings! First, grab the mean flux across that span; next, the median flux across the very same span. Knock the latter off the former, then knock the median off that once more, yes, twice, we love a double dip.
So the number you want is -10.3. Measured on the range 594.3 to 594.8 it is -10.9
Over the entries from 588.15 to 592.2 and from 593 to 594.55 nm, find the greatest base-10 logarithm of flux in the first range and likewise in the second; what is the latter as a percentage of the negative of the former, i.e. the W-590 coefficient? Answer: -101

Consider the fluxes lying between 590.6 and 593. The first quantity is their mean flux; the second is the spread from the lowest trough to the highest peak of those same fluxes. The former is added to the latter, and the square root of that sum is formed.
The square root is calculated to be 3.56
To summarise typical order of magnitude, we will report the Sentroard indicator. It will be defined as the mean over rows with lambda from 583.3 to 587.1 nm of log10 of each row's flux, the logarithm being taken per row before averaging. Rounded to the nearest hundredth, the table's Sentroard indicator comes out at 1.05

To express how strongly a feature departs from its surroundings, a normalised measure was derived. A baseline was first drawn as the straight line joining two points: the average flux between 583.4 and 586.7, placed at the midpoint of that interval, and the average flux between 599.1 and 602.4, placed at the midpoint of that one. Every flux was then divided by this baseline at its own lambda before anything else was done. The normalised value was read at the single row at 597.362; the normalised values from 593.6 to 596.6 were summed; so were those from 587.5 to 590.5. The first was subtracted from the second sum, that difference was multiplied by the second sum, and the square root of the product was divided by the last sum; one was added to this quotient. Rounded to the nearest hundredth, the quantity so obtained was 2.16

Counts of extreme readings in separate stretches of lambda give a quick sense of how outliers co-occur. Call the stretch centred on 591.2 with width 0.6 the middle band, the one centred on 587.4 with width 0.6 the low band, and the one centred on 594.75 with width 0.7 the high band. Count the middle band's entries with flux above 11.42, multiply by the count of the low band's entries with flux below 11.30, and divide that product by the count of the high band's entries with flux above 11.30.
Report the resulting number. 9.0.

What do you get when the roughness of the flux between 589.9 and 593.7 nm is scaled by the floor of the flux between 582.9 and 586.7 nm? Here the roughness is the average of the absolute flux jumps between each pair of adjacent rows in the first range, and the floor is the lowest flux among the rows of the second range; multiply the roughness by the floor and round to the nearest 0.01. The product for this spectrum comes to 3.39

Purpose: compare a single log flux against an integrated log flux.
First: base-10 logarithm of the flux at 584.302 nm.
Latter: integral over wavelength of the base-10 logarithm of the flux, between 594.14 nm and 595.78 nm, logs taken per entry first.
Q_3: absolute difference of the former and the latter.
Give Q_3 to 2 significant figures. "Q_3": 0.65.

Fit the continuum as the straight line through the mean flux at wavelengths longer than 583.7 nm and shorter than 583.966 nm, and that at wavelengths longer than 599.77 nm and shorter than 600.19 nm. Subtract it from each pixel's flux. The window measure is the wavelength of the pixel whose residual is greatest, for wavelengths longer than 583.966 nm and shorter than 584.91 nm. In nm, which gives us 584.302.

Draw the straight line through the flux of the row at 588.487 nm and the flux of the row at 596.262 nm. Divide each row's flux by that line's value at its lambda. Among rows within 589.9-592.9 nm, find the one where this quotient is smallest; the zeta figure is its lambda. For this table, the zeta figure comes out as 589.980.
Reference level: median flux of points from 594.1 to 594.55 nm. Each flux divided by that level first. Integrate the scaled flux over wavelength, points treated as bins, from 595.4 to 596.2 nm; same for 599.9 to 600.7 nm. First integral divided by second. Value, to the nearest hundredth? 1.00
